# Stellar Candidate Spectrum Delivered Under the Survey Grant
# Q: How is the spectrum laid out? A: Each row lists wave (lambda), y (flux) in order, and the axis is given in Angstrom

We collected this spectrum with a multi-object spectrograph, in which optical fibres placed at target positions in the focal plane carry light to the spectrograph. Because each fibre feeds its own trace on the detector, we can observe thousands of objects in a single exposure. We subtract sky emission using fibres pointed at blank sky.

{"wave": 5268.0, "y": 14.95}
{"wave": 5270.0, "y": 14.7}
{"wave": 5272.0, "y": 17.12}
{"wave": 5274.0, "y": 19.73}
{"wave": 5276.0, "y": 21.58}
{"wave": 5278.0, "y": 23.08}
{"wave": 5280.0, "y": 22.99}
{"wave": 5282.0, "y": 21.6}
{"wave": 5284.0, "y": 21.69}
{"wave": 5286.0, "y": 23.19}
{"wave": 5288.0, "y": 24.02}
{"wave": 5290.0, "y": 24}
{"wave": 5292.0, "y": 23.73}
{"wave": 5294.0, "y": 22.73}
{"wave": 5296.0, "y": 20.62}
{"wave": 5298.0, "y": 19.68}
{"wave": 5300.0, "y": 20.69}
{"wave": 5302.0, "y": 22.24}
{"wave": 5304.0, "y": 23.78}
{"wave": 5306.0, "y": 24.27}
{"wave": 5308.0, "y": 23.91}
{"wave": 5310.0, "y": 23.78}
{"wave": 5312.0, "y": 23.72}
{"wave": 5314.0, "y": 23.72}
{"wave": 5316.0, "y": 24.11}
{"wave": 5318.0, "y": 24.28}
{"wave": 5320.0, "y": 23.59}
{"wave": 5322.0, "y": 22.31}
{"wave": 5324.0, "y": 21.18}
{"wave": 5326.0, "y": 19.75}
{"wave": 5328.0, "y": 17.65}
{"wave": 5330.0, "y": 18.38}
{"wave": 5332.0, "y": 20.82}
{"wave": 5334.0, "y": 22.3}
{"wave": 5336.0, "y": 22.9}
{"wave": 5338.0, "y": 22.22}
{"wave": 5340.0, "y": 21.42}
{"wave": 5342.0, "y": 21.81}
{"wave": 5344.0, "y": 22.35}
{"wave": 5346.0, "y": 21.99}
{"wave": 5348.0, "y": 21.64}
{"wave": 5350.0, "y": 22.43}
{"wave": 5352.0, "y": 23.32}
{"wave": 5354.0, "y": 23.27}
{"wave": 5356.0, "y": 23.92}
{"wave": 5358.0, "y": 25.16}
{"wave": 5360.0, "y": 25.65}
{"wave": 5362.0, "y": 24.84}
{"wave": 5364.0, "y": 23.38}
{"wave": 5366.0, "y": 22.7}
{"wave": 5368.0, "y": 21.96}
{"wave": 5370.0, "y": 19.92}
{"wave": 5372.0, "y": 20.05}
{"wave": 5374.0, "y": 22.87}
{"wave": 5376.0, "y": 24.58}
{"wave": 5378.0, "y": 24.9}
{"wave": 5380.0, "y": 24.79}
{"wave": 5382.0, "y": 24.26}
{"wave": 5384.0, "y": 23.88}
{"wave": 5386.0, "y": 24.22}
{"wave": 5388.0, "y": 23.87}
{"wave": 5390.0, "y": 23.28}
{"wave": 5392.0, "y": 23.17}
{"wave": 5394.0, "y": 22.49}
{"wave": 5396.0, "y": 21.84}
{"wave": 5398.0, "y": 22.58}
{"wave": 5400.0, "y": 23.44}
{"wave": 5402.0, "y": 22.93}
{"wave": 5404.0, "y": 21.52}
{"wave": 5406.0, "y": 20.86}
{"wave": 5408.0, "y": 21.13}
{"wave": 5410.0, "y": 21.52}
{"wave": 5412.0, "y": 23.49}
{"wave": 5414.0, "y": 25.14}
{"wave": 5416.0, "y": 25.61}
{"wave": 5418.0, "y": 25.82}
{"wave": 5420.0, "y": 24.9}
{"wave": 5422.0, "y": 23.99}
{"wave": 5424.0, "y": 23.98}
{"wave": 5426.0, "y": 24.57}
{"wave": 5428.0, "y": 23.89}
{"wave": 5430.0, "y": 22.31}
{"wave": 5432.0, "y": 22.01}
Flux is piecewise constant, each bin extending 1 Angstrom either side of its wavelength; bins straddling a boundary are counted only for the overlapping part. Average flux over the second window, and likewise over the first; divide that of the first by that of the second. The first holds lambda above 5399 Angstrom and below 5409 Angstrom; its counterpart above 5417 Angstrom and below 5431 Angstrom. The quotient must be 0.908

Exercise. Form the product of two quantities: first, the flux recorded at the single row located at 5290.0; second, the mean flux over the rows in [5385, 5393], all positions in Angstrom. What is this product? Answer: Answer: 567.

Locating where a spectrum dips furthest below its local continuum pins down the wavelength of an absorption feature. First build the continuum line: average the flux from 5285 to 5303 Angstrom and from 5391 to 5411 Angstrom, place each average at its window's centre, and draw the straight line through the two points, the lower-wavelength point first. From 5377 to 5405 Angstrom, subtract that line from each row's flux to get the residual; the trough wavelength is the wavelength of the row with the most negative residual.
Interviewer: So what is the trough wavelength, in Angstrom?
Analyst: 5404.0 Angstrom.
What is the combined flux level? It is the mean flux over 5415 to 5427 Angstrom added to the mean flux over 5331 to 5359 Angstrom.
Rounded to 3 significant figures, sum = 47.4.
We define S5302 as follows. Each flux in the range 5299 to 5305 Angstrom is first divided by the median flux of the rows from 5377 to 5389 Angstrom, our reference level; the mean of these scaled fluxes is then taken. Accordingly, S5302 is 0.92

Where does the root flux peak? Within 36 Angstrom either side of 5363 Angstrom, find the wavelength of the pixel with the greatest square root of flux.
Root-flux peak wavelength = 5360.0 Angstrom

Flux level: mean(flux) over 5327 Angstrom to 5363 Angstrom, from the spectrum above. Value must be 22.3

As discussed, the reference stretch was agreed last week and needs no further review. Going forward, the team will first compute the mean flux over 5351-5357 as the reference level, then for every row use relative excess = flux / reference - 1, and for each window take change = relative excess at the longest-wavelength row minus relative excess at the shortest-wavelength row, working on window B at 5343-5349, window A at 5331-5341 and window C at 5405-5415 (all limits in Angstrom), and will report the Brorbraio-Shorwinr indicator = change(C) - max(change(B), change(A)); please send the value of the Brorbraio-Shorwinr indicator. 0.16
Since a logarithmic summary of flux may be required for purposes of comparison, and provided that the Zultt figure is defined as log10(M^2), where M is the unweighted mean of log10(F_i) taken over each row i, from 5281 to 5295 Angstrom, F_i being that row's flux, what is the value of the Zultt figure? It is 0.268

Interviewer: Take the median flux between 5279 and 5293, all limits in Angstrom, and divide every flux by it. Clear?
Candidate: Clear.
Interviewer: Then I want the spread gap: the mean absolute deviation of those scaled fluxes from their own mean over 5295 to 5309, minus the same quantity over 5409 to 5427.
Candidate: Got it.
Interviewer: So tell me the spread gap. 0.03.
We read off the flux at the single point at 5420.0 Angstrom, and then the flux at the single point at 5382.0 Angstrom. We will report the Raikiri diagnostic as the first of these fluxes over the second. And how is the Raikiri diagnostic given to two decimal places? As 1.03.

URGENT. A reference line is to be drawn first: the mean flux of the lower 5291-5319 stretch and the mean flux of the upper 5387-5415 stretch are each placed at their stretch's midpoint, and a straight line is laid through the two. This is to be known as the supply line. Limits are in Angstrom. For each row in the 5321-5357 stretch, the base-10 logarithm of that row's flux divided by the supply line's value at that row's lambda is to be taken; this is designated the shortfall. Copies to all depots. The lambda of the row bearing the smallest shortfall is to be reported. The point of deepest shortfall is 5328.0 Angstrom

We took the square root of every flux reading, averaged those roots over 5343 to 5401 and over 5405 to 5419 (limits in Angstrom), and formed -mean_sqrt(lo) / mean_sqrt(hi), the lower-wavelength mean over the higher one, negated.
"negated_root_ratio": -1.00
